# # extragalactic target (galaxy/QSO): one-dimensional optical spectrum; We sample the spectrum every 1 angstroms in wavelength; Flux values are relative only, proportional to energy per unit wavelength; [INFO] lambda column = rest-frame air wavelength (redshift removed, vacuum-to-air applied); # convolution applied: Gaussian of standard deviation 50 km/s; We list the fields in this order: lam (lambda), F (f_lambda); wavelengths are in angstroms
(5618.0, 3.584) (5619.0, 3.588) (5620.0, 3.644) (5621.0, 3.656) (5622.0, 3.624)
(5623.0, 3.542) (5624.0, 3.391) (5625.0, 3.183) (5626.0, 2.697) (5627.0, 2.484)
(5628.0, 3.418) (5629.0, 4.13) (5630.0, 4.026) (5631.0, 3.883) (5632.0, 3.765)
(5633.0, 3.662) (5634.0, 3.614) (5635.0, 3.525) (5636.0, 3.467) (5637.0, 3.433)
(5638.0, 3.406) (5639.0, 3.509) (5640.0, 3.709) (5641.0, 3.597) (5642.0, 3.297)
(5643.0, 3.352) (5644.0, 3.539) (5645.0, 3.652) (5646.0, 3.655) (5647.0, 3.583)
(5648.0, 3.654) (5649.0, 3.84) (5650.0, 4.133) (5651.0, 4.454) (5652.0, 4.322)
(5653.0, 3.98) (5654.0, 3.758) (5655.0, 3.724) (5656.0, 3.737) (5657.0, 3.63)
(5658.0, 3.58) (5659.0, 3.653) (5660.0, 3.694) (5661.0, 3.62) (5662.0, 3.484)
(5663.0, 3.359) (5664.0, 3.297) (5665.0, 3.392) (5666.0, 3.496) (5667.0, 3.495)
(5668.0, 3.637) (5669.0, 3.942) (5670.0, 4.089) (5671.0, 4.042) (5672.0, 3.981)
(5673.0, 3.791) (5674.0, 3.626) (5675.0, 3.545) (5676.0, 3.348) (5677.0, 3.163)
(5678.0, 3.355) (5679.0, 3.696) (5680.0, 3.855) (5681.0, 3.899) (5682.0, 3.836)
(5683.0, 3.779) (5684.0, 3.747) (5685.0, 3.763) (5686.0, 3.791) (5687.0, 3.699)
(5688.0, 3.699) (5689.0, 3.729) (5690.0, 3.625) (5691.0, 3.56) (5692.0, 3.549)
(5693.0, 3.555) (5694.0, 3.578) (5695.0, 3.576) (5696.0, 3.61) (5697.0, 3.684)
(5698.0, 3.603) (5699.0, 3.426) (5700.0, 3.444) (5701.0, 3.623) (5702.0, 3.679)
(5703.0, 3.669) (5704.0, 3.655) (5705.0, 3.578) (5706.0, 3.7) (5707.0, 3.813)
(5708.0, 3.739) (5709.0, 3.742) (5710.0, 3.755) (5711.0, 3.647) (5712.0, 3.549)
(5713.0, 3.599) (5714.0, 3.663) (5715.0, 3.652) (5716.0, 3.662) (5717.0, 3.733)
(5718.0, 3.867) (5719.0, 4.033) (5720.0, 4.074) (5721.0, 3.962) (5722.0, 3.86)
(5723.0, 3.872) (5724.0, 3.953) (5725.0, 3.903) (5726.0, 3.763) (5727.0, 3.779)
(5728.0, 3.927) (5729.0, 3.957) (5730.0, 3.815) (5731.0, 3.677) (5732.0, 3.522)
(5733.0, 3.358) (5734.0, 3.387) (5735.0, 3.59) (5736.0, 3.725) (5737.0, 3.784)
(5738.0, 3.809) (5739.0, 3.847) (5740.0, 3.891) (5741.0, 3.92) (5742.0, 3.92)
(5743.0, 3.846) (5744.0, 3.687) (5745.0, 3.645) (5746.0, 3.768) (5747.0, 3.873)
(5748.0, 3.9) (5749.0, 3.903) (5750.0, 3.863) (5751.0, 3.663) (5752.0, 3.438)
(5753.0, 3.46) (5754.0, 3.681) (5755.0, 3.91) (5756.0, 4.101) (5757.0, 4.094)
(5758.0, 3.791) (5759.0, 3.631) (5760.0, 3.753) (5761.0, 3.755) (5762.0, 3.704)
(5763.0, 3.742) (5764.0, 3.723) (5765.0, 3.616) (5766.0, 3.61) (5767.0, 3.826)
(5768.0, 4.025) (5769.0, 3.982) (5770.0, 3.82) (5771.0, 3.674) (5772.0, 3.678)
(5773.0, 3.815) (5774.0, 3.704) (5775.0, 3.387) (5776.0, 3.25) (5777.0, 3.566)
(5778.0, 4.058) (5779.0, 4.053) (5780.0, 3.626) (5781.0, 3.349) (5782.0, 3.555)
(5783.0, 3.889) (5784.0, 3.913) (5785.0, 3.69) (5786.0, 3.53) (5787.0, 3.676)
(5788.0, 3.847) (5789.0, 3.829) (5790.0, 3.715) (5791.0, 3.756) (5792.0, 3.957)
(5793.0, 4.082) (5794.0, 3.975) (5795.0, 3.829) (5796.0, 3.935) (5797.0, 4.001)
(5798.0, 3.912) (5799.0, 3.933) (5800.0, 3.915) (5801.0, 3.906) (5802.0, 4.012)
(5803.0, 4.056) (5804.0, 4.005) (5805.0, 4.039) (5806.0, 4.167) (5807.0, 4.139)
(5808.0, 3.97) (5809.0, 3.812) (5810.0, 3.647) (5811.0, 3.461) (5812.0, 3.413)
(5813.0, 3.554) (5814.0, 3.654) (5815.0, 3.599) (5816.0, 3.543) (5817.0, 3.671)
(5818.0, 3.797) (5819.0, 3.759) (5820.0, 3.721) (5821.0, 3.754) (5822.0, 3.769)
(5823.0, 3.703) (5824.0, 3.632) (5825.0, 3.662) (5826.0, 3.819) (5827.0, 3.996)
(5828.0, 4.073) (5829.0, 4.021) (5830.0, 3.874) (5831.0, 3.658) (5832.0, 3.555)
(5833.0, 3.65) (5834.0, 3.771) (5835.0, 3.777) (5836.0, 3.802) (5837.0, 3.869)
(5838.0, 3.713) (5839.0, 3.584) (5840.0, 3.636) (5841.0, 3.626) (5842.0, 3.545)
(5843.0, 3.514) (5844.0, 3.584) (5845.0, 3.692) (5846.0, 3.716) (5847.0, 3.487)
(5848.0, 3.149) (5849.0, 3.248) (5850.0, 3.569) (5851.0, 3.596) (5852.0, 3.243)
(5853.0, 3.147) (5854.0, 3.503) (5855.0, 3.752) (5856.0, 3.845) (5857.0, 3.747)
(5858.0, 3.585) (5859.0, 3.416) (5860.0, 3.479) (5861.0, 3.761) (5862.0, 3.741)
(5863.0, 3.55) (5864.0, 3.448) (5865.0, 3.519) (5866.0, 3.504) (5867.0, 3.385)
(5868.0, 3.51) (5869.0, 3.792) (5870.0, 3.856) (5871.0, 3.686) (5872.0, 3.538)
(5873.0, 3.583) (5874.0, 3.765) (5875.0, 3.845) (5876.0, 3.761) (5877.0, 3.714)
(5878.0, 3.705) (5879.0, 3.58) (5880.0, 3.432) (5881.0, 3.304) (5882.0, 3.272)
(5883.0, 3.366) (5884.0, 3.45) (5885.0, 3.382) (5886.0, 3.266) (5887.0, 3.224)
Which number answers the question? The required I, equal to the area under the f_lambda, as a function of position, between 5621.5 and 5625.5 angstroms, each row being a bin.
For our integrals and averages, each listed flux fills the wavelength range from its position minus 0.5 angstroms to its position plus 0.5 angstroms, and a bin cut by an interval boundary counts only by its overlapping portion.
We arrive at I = 13.7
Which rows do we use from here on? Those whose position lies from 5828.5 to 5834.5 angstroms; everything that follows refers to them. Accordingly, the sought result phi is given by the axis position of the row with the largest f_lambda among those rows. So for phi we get 5829.0 angstroms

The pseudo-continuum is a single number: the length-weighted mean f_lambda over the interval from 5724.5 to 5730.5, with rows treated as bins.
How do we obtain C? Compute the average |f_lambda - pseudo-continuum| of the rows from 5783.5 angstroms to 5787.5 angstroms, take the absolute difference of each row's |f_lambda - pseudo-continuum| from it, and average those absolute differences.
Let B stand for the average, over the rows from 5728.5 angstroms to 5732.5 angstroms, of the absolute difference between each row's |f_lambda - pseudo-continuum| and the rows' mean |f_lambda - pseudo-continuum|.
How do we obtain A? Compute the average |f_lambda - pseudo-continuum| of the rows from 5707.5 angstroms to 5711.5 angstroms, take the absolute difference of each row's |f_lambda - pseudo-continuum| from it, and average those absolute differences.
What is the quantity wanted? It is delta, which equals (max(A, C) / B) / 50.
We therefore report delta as 0.015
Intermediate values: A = 0.037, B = 0.09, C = 0.07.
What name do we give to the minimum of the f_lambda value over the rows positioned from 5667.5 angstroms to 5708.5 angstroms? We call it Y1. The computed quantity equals 3.163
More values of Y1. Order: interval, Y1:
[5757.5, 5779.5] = 3.25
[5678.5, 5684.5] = 3.696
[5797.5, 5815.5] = 3.413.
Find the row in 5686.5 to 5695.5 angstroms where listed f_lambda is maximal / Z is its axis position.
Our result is 5689.0 angstroms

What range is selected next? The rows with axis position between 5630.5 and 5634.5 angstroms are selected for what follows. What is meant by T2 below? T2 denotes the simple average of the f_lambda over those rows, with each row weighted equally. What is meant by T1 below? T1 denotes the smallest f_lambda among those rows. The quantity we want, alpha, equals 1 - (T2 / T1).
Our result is -0.032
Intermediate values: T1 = 3.614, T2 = 3.73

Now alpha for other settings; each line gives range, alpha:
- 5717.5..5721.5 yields -0.030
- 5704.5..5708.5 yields -0.036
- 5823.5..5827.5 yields -0.040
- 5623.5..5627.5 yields -0.183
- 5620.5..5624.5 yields -0.048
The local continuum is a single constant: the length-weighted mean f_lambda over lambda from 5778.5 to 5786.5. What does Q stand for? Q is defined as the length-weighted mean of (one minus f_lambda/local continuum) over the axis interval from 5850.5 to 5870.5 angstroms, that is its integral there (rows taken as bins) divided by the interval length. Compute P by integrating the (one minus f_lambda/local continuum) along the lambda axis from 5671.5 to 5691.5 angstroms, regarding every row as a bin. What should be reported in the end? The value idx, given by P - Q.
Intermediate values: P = 0.1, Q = 0.0356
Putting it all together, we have 0.11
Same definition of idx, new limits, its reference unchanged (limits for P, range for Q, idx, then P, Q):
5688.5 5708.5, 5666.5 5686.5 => 0.44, 0.4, -0.0050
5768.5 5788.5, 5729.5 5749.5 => 0.00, 0.0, -0.0115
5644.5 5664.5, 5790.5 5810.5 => -0.15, -0.2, -0.0680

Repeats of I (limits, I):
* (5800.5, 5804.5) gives 16.0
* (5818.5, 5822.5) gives 15.0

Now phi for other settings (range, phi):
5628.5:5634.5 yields 5629.0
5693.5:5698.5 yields 5697.0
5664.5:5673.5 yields 5670.0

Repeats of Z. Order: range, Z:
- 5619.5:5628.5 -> 5621.0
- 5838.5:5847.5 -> 5846.0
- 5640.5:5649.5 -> 5649.0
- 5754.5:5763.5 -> 5756.0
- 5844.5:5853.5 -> 5846.0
